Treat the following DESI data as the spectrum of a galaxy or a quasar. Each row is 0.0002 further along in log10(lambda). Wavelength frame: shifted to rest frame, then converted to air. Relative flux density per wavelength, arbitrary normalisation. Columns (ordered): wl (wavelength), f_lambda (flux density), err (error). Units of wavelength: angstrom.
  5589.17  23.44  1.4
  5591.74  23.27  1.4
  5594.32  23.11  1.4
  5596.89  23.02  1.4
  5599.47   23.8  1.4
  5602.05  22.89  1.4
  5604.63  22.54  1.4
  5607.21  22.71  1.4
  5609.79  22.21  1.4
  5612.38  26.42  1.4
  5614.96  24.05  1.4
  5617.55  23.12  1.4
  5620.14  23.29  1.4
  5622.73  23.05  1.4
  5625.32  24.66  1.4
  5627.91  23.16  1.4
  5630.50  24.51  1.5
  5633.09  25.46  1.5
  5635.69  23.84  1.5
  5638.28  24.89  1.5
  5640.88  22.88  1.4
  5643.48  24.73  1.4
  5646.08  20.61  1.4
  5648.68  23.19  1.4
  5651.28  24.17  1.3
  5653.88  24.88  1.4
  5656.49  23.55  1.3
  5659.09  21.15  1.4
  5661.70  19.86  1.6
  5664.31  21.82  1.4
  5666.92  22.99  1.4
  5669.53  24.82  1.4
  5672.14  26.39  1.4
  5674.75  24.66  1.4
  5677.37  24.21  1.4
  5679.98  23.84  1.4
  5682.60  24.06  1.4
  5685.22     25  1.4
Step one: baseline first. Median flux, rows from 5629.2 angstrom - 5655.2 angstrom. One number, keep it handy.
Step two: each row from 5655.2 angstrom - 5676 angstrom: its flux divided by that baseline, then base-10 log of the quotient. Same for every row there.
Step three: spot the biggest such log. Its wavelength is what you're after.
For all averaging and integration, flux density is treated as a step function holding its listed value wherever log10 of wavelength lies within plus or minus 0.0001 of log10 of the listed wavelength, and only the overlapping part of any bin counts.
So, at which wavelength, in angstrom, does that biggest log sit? 5672.14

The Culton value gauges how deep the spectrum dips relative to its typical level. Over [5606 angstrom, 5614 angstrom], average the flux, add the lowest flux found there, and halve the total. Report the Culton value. 23.0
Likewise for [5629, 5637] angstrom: 24.2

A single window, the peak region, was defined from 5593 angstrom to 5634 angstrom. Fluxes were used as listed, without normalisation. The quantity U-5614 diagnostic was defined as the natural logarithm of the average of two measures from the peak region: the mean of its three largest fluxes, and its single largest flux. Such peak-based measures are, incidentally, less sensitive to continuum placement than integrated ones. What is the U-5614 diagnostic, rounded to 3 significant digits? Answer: 3.26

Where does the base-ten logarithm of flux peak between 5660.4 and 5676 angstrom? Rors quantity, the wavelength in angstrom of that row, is 5672.14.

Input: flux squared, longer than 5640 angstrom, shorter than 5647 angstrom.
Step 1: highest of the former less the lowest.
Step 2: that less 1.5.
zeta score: 185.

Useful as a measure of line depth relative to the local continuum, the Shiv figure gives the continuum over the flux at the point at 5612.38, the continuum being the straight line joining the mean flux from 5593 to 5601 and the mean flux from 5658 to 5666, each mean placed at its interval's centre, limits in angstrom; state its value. 0.861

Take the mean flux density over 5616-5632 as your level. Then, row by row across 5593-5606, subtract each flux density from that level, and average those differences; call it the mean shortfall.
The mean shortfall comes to 0.6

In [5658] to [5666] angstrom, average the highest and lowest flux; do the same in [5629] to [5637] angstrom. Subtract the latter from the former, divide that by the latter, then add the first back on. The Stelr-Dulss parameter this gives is 20.7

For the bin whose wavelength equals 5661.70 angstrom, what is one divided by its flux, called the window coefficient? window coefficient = 0.0504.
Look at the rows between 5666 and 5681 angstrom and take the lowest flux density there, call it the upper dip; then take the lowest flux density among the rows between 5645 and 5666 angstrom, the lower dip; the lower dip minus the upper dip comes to -3.1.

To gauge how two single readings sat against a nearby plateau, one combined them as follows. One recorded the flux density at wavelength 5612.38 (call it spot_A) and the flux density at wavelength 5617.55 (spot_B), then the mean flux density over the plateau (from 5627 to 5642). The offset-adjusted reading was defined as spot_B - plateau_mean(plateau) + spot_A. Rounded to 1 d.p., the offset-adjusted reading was 25.4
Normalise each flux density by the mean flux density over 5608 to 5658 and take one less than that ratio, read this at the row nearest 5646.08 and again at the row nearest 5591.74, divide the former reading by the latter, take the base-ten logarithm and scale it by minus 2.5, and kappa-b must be -1.9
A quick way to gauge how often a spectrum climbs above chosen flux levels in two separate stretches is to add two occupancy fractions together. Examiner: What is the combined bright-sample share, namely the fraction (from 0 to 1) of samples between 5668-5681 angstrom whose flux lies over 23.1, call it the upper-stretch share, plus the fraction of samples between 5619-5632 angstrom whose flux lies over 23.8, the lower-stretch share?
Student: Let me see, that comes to 1.40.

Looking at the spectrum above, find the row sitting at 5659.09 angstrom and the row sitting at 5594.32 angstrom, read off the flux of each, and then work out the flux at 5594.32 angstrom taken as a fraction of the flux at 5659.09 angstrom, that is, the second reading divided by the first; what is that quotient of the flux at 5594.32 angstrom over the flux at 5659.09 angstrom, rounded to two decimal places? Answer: 1.09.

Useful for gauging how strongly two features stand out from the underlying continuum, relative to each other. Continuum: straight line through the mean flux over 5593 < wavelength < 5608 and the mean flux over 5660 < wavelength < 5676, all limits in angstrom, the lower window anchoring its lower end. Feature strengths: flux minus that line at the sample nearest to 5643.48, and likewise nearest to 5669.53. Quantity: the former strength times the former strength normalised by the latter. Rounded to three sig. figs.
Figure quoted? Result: 1.53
